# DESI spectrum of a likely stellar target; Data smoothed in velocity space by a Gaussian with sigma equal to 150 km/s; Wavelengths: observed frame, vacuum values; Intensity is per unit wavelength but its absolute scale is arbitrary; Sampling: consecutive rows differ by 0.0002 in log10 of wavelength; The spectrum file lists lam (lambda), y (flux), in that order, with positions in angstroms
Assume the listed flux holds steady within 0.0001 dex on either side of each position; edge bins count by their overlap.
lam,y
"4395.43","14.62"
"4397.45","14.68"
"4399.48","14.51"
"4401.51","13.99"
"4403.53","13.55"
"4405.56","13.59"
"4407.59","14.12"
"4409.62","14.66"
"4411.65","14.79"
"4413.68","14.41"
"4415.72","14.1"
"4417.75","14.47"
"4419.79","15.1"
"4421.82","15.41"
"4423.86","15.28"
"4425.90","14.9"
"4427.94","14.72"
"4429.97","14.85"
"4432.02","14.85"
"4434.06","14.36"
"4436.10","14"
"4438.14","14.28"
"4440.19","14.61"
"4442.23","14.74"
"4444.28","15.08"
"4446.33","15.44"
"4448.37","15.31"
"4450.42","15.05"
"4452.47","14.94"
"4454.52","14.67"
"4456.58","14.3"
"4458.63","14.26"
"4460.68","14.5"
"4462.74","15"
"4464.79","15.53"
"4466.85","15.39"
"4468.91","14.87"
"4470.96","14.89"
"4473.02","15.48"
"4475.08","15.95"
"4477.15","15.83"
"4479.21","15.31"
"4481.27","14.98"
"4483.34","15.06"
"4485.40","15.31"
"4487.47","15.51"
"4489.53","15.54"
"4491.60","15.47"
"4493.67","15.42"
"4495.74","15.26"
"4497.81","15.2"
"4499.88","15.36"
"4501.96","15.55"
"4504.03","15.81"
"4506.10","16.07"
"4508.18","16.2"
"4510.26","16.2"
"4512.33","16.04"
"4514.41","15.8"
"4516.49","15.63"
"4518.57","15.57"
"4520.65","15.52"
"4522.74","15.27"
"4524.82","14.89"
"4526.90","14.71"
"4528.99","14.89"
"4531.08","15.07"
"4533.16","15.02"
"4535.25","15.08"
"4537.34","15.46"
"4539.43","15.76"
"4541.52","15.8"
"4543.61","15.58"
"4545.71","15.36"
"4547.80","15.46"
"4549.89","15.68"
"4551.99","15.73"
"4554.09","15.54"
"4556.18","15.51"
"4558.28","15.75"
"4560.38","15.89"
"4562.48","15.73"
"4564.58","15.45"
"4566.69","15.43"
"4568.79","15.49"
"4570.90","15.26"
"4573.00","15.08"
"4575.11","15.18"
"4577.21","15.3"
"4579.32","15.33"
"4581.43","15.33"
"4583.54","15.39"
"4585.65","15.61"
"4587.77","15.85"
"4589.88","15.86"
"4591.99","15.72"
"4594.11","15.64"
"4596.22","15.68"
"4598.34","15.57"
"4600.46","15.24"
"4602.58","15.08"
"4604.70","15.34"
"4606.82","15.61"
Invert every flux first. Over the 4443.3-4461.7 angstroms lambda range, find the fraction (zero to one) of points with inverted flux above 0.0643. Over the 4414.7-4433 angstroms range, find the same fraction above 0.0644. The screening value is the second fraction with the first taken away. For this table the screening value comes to 0.0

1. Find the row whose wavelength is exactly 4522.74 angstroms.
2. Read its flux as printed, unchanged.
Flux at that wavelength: 15.27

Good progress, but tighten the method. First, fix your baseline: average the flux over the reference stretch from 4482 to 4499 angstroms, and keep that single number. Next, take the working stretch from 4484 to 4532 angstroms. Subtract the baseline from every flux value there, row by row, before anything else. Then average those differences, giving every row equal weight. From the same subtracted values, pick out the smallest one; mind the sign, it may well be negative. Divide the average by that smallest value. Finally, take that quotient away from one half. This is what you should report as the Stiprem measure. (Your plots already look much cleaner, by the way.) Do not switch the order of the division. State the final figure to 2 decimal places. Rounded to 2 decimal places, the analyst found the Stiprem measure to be 0.73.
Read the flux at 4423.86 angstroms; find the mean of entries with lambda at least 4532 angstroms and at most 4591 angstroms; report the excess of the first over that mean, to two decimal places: -0.22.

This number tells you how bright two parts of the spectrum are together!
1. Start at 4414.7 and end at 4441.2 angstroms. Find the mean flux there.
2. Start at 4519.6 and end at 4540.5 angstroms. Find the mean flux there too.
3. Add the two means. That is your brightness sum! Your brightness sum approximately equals 29.9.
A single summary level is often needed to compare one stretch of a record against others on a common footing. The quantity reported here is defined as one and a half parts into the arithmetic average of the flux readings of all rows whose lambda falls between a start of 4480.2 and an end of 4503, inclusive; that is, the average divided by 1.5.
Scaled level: 10.22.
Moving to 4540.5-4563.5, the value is 10.43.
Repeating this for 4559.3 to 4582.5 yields 10.27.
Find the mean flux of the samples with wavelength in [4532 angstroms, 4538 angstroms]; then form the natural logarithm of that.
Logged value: 2.720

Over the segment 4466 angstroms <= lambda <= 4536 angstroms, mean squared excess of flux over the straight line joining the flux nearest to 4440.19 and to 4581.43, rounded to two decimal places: 0.42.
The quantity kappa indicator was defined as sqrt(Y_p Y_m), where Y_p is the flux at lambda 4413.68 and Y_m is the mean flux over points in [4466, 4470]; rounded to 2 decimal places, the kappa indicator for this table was 14.77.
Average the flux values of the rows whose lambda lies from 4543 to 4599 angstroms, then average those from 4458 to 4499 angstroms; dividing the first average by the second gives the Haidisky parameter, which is 1.02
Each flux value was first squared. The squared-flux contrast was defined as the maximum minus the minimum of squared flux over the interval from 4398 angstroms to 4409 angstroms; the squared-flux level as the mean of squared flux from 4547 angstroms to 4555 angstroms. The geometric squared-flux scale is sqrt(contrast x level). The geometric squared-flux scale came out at 81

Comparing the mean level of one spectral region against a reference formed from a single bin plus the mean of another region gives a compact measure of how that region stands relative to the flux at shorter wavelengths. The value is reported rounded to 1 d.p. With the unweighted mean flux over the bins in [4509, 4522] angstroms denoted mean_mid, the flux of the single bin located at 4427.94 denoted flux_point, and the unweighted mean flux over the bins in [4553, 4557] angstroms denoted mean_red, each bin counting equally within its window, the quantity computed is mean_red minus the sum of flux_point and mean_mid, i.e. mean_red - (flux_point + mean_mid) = -15.0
